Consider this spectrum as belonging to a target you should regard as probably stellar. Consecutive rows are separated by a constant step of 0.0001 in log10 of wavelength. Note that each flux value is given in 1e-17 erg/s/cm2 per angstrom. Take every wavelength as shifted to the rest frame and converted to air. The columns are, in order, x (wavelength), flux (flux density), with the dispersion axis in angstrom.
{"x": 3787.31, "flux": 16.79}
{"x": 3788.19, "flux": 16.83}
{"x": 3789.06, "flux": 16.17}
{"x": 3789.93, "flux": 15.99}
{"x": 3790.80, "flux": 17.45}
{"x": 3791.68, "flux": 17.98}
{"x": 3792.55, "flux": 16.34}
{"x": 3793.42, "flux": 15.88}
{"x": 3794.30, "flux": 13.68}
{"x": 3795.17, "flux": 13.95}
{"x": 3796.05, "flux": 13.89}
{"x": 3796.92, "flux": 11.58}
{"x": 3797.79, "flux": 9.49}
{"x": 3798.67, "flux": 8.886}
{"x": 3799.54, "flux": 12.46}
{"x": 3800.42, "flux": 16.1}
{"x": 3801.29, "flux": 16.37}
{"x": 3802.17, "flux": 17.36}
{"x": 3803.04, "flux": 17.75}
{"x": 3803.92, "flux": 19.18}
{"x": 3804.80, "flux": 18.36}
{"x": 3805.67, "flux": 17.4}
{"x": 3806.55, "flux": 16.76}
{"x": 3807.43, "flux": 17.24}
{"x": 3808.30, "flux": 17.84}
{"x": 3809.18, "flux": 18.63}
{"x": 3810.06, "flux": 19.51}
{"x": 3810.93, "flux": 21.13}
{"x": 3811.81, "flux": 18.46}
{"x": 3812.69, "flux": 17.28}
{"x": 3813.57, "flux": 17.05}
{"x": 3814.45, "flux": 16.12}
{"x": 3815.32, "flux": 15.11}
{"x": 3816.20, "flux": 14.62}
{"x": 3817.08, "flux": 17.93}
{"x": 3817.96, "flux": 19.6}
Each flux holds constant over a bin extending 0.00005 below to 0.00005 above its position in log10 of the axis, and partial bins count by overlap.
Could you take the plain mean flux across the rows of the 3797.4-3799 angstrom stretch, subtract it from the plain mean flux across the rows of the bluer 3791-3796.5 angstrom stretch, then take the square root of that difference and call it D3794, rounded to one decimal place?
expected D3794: 2.5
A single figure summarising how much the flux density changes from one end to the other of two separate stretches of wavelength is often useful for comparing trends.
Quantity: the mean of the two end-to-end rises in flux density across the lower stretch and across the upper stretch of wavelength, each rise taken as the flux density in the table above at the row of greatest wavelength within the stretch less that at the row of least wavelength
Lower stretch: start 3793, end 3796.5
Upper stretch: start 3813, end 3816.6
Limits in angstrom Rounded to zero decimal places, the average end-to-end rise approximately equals -2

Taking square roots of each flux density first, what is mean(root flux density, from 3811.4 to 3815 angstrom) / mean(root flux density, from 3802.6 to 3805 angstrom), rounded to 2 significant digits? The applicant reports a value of 0.97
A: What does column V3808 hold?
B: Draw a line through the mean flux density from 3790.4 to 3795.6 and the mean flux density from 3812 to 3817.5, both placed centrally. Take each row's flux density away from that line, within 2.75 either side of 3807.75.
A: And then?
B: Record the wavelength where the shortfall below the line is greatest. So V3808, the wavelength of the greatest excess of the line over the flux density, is 3806.55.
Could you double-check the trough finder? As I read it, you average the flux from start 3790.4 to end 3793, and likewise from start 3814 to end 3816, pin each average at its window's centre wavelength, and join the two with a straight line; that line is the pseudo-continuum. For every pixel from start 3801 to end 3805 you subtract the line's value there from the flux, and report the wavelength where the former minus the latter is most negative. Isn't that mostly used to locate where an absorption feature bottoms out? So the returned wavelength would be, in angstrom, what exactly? 3801.29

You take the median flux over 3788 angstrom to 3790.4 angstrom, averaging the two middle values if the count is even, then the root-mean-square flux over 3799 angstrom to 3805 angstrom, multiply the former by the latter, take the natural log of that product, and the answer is 5.61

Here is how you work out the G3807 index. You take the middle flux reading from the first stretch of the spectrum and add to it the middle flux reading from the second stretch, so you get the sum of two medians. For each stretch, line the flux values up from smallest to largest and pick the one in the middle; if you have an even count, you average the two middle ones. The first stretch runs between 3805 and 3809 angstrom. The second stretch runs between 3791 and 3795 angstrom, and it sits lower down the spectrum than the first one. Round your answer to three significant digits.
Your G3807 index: 33.4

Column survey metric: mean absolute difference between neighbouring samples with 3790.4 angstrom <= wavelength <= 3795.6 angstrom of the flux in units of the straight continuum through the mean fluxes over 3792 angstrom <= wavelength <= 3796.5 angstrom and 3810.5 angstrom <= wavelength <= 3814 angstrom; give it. 0.073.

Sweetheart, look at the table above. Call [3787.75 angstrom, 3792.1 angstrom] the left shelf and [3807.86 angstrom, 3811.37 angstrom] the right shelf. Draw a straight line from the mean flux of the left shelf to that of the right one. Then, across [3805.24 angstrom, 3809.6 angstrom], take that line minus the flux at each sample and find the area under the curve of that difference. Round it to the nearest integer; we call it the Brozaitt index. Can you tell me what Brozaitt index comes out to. 6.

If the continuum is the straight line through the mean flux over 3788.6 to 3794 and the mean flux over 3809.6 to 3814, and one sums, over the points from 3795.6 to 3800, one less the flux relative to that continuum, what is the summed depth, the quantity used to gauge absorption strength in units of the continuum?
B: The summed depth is 1.7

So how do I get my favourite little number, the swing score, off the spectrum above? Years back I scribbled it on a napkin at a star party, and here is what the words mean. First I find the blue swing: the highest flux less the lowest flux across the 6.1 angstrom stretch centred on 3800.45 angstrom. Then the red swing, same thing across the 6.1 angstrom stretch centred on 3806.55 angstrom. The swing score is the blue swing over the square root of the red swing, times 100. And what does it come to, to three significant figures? 570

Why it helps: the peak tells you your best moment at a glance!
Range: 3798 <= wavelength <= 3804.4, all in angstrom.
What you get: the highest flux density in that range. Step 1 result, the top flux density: 19.18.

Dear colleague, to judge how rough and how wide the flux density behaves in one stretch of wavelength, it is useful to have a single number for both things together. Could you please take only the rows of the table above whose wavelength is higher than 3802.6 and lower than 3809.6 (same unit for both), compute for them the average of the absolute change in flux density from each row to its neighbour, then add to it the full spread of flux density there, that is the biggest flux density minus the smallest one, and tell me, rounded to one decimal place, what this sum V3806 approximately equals 3.2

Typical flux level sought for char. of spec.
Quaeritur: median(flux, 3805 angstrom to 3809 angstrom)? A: 17.3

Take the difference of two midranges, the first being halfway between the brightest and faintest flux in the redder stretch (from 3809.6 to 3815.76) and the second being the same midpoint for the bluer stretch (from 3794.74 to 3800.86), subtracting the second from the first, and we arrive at 5.6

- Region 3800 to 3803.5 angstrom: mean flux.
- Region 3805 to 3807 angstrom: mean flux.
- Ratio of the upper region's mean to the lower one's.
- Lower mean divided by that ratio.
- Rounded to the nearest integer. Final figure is 17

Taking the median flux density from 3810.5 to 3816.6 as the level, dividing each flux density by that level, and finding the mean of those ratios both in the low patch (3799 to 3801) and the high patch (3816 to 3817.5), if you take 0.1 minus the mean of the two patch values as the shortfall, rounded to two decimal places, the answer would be -0.80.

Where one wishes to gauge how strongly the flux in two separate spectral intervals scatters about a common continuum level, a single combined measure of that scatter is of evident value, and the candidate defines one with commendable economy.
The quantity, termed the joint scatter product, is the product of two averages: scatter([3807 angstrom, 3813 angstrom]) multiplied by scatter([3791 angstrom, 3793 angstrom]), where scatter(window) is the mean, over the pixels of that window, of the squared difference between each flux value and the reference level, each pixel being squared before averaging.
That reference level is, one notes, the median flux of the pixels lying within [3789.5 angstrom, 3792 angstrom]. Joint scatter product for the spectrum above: 2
